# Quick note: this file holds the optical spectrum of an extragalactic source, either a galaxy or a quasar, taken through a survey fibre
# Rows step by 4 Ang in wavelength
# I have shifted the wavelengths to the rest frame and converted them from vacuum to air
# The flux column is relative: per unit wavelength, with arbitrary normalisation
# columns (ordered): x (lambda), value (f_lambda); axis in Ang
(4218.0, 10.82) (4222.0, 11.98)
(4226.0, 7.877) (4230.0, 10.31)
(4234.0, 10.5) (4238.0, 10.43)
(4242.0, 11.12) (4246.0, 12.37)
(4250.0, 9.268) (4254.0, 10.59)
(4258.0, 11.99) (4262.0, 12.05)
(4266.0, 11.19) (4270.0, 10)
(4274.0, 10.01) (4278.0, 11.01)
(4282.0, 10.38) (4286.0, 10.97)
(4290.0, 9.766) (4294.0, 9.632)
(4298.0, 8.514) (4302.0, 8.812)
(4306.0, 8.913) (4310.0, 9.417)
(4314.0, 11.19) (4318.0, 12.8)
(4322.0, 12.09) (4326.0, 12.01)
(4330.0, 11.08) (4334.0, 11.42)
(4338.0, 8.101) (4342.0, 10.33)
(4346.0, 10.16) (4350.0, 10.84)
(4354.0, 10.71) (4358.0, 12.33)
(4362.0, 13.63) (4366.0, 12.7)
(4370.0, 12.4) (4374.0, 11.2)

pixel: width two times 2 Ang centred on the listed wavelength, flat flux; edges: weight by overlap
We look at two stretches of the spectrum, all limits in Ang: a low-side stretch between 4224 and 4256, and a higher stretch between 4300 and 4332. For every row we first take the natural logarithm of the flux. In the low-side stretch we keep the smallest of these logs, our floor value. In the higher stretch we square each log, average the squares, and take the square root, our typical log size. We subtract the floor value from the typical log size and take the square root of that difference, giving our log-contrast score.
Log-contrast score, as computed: 0.556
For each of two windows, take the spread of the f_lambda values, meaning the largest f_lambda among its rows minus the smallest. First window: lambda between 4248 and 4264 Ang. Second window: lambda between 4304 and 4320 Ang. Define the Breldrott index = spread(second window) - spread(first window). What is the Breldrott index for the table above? 1.1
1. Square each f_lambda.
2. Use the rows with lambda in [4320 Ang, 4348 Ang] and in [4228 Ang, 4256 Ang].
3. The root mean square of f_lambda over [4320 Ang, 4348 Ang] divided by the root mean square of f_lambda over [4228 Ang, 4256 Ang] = 1.01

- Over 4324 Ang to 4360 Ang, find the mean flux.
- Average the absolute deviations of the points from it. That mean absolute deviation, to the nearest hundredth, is 0.84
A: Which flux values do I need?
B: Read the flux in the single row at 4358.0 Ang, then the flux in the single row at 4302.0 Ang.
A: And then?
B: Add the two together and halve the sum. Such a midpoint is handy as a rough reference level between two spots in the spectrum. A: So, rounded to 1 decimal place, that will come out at 10.6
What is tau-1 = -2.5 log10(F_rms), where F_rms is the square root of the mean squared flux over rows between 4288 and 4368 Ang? -2.59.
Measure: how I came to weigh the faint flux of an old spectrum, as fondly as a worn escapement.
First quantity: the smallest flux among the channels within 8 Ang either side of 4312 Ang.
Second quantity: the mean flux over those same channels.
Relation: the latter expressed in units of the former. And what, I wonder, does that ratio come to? 1.19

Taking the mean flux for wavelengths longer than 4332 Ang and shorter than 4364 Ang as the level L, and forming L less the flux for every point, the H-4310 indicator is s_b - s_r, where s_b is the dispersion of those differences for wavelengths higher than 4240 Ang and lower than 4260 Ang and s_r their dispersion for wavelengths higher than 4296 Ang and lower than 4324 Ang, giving -0.52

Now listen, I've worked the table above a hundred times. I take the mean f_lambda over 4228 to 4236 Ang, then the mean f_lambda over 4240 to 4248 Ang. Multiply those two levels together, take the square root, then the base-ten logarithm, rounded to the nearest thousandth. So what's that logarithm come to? 1.044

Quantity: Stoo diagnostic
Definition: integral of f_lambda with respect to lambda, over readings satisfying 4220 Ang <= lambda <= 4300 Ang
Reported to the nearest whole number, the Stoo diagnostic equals 840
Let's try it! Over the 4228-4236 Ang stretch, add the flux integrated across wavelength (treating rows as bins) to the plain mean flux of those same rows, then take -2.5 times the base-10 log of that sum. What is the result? -4.93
